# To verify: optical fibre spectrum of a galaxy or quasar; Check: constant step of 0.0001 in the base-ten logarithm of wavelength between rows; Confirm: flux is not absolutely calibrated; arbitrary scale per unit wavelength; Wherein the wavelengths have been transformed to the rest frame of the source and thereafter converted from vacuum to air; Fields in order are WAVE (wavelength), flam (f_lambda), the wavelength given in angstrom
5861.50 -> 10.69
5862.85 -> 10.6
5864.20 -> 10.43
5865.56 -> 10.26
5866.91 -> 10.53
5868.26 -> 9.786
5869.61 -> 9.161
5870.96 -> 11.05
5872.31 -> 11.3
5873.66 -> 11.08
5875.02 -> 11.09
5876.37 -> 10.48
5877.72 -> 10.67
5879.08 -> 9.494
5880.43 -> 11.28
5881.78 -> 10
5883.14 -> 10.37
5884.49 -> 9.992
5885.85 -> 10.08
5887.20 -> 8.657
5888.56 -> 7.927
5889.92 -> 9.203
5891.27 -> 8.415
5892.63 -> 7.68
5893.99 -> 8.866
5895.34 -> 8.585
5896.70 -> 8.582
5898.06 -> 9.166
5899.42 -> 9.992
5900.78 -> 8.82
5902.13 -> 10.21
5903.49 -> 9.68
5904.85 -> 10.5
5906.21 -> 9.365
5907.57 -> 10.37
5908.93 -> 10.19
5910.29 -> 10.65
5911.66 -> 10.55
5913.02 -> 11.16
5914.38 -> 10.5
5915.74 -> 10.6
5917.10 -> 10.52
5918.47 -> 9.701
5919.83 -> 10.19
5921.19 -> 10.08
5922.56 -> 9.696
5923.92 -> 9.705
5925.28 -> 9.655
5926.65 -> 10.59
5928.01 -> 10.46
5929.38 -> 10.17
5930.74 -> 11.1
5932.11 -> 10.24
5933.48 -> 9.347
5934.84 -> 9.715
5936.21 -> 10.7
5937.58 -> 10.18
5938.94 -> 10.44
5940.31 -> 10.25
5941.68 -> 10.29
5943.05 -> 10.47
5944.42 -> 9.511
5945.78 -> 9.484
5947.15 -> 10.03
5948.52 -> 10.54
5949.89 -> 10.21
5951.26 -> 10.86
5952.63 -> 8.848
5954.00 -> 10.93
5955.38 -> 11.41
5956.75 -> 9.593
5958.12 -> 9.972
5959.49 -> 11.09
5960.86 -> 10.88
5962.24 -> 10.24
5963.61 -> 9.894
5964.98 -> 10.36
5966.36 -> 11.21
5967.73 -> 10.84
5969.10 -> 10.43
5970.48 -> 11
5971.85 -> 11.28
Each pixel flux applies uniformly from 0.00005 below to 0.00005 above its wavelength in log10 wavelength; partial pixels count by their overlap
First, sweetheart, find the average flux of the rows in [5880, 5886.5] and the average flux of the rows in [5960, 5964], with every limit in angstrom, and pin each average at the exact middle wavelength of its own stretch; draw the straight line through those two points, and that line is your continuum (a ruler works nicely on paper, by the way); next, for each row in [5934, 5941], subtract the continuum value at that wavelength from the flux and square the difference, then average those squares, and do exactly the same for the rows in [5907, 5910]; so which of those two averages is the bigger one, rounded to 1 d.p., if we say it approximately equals 0.1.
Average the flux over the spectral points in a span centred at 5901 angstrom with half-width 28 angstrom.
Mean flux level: 9.9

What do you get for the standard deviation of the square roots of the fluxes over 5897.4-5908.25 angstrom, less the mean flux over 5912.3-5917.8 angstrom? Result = -10.6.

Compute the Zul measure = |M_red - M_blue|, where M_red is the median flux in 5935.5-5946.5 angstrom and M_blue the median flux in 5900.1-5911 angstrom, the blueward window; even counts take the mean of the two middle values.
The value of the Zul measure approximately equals 0.07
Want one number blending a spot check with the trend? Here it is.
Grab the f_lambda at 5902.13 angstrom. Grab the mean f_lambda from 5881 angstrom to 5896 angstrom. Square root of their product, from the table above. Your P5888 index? 9.6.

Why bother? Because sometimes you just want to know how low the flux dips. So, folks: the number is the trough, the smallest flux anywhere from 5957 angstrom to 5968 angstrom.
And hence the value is 9.894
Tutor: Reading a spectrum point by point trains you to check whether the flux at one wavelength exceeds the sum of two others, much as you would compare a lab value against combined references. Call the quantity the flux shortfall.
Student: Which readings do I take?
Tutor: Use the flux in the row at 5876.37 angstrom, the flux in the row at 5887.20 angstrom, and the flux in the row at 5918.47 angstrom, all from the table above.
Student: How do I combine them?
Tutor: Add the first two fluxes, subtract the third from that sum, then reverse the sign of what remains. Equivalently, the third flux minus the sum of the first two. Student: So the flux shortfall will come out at -9.4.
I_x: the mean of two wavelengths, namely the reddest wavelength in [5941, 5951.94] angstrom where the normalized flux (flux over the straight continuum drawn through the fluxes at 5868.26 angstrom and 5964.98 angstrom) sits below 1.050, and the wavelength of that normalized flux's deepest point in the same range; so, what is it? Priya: 5947.8 angstrom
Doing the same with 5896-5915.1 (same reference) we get 5905.5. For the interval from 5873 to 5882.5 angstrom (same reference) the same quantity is 5880.4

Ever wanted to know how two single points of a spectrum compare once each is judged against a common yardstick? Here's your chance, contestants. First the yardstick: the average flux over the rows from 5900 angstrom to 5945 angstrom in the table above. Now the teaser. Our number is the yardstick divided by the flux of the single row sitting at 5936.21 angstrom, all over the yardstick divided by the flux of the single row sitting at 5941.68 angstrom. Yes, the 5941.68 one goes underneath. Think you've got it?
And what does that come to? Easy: 0.96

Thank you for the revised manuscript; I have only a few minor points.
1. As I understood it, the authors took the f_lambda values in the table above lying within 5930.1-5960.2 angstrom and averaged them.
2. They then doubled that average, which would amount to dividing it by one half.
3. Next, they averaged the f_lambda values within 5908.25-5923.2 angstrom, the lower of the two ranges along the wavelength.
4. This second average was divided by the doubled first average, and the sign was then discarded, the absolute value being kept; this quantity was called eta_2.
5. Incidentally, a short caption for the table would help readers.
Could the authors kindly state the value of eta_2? 0.505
